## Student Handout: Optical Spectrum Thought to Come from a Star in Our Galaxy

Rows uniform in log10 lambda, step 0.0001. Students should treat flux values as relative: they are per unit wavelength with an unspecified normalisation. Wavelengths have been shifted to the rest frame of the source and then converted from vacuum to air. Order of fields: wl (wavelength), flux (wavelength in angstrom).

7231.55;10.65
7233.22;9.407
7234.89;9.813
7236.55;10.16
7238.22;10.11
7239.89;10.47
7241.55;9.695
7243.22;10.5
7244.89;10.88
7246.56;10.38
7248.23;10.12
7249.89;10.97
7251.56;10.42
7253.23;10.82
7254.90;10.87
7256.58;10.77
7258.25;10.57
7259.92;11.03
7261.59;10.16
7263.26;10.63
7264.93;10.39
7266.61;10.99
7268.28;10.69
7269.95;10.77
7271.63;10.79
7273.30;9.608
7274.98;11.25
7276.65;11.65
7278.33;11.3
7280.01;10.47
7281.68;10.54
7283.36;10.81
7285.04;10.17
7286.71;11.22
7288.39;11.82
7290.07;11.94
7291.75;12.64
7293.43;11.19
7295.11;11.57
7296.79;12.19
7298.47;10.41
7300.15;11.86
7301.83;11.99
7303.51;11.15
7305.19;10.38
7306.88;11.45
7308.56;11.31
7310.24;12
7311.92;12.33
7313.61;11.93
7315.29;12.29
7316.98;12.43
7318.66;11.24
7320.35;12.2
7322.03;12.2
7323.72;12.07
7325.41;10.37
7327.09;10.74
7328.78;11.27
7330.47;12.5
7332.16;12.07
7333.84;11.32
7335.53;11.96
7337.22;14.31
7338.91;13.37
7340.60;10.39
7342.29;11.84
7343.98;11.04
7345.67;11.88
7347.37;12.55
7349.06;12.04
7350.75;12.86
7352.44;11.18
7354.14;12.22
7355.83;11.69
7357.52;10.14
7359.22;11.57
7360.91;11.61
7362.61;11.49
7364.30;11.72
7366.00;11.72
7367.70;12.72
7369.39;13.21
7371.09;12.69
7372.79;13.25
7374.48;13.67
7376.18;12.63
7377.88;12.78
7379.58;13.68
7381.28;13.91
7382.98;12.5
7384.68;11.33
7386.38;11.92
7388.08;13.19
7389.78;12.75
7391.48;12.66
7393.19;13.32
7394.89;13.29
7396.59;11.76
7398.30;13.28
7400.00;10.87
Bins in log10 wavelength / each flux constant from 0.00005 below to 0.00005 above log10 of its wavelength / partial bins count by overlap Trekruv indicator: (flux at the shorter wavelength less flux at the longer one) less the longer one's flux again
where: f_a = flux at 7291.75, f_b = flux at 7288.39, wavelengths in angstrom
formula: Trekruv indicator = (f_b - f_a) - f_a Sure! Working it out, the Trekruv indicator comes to -13.5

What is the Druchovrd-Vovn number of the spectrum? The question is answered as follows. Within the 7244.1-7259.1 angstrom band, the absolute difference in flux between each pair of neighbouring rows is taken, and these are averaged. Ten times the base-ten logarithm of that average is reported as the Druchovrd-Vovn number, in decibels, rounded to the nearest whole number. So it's -4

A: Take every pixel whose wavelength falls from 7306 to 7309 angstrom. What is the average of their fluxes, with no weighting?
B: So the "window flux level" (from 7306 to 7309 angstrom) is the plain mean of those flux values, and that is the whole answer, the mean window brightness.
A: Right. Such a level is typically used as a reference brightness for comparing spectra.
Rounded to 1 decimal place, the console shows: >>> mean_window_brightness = 11.4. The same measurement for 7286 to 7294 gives 11.8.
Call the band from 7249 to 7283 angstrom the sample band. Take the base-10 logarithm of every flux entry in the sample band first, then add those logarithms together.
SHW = 20.6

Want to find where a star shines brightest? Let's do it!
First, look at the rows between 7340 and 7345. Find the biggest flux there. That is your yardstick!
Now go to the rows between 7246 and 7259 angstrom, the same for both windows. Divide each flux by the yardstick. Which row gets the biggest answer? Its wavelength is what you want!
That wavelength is 7249.89 angstrom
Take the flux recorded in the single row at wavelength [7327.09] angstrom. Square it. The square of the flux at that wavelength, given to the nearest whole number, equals 115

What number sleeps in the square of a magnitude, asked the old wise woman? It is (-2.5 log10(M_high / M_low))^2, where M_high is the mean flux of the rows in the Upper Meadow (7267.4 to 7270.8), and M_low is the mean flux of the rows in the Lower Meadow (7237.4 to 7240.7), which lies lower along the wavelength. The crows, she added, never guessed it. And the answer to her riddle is 0.002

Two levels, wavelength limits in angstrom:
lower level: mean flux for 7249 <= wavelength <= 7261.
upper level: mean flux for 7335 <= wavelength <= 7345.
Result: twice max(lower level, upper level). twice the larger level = 24.3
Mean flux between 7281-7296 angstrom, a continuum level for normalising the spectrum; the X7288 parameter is 11.3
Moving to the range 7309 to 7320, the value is 12.0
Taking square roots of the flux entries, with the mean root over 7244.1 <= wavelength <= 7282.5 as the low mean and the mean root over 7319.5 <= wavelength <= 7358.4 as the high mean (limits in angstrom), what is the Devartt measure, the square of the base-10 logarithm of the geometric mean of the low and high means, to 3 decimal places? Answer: 0.276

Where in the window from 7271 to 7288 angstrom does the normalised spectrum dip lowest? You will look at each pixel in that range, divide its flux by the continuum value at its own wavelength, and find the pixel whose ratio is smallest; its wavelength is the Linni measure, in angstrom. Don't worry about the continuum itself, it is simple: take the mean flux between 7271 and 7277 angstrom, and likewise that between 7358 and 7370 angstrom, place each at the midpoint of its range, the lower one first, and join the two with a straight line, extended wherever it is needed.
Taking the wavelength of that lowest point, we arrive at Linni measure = 7273.30 angstrom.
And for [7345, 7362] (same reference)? 7357.52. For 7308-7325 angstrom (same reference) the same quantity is 7318.66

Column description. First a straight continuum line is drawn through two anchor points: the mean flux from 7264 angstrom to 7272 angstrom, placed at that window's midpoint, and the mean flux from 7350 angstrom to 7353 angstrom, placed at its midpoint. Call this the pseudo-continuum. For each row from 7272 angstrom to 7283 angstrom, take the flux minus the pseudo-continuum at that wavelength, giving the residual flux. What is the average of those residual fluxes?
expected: -0.07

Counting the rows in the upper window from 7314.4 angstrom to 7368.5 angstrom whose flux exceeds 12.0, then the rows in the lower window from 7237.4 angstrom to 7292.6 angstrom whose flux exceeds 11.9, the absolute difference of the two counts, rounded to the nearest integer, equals 12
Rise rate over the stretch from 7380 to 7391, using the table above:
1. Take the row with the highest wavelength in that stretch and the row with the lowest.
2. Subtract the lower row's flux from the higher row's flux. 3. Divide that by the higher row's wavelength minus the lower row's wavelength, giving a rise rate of -0.14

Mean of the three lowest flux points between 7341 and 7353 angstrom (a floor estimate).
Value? 11.4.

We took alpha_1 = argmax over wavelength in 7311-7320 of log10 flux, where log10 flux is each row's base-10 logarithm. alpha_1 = 7316.98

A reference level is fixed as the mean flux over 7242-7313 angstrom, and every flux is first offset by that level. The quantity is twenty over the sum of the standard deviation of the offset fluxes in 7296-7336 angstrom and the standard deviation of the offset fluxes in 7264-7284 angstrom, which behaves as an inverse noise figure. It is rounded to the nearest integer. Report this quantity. 17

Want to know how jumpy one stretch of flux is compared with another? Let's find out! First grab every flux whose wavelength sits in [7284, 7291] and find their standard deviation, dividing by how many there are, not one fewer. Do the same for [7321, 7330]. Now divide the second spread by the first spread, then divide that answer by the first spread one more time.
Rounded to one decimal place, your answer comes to 1.5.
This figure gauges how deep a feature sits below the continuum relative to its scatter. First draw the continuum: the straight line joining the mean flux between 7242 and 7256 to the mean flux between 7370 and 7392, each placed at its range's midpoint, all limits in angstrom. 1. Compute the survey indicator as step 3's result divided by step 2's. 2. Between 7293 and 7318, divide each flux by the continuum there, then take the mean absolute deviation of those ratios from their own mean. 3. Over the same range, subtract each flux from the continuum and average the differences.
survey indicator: -2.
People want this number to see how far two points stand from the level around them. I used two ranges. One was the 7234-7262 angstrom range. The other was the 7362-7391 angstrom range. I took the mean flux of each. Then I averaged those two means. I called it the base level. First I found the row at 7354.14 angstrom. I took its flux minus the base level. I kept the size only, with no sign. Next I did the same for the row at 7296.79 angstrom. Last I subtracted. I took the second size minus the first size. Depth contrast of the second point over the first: 0.0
